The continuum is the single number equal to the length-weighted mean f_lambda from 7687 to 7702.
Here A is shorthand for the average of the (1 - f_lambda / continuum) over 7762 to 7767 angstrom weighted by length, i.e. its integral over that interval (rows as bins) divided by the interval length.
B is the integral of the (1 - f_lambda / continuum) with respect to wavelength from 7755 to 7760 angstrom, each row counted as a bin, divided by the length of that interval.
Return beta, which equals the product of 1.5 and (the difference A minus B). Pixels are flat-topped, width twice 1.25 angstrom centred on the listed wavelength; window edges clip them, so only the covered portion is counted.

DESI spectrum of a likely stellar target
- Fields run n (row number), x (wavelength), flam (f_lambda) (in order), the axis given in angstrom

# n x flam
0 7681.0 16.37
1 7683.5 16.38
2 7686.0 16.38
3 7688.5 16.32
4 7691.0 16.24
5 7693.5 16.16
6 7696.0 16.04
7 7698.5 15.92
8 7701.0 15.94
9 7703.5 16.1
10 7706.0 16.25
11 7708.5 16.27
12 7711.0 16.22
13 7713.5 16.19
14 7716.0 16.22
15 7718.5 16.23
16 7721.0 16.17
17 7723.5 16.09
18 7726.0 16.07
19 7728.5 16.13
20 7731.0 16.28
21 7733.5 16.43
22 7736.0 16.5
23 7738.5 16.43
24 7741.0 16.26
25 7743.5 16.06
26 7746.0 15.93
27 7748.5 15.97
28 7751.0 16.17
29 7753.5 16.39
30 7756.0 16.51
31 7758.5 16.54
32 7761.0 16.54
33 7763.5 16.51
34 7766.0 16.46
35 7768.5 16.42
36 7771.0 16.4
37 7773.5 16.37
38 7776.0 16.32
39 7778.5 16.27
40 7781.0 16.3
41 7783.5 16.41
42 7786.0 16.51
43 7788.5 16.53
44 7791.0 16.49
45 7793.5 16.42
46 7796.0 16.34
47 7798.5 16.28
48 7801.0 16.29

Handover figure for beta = 0.00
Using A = -0.023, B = -0.026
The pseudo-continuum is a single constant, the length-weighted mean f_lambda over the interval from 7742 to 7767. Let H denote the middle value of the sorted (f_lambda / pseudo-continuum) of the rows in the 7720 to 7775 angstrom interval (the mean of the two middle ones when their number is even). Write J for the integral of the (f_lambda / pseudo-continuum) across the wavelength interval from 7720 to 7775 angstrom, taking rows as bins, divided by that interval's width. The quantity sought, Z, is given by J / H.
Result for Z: 0.995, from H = 1.005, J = 1.000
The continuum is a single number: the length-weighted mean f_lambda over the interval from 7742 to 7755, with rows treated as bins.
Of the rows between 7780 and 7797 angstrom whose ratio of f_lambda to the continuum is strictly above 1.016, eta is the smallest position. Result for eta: 7783.5 angstrom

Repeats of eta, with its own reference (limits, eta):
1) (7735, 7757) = 7736.0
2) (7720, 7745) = 7733.5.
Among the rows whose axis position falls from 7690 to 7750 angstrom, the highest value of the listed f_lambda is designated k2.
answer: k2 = 16.5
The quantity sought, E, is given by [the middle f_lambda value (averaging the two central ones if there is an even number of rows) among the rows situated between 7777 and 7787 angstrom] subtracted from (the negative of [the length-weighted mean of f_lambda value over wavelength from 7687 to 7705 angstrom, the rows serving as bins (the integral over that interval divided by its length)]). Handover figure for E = -32.5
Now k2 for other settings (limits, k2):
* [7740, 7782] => 16.54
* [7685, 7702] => 16.38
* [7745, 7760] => 16.54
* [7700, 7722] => 16.27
